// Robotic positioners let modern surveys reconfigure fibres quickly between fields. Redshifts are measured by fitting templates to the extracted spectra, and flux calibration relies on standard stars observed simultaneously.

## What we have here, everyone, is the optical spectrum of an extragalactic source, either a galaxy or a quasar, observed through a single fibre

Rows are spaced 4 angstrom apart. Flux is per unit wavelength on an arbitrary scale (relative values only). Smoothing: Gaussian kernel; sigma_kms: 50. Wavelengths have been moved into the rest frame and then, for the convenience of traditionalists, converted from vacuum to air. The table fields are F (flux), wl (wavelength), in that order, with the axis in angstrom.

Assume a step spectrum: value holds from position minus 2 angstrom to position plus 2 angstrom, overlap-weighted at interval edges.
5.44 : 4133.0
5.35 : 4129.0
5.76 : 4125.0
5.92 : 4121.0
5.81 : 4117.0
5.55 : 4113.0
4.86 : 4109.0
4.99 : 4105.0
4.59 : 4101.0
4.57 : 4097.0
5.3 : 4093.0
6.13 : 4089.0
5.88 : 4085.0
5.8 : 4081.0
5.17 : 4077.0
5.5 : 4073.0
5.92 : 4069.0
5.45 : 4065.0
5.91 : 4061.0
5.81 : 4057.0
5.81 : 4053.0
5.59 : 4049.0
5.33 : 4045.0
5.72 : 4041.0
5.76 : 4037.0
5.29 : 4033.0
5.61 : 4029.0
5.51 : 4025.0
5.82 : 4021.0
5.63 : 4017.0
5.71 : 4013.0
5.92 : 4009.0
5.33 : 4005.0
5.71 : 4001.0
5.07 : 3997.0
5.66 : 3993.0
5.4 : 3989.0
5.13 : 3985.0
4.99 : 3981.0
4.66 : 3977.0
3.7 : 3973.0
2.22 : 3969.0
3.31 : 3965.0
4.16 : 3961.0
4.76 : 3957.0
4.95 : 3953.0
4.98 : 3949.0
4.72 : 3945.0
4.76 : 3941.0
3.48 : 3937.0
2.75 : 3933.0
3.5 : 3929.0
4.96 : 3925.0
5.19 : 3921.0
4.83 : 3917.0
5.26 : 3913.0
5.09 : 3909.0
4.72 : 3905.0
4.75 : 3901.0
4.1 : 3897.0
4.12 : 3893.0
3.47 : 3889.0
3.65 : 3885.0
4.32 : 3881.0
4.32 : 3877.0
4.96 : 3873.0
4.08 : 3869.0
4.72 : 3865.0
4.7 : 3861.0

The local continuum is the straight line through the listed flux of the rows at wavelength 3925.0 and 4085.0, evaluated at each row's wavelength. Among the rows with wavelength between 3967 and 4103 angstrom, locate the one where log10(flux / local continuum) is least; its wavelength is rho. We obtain 3969.0 angstrom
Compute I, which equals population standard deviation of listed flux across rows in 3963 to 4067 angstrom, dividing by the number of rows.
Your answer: 0.86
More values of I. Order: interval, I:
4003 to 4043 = 0.19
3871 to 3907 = 0.47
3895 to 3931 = 0.54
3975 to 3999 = 0.31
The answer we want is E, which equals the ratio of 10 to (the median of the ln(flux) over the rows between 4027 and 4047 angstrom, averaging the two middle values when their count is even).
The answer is 5.80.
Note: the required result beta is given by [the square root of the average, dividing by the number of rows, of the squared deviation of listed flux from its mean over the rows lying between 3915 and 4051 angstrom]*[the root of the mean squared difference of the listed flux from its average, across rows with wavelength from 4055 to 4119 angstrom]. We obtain 0.44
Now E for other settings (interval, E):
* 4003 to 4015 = 5.74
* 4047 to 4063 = 5.68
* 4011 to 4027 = 5.76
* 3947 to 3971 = 6.70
